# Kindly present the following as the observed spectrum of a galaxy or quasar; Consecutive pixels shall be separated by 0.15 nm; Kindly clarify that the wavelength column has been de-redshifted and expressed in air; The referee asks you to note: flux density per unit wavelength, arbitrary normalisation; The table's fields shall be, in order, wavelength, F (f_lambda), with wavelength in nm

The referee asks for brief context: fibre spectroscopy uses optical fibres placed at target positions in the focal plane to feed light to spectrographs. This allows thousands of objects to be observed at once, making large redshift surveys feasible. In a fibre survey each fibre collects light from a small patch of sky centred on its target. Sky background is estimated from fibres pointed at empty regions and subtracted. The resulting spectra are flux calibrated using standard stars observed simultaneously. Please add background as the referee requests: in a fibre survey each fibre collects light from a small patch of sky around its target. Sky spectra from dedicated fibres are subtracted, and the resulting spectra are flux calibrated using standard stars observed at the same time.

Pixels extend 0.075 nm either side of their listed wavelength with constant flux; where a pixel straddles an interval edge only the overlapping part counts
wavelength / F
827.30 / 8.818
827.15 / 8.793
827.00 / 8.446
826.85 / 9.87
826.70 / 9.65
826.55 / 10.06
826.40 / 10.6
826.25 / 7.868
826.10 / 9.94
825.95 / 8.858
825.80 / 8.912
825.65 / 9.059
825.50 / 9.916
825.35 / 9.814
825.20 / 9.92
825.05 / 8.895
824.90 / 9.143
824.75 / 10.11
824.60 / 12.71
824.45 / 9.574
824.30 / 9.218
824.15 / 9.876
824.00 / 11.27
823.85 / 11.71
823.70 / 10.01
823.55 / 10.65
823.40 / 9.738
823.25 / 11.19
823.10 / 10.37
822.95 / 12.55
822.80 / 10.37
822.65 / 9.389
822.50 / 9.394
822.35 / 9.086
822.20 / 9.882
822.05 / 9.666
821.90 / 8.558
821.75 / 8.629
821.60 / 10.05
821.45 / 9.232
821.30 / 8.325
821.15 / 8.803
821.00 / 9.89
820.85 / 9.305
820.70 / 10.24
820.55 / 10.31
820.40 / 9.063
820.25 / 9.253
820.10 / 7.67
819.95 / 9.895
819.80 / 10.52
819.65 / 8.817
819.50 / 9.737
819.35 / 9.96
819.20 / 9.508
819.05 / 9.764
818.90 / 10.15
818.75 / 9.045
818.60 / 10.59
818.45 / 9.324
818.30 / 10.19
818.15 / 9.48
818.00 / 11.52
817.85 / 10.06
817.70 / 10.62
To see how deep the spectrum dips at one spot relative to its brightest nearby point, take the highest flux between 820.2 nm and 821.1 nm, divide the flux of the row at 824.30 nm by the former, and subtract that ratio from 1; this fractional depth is 0.106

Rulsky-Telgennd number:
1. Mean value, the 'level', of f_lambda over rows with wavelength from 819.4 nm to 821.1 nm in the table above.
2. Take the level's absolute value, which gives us 9.5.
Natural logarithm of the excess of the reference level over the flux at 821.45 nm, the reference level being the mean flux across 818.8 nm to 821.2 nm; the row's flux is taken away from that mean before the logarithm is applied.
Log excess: -1.1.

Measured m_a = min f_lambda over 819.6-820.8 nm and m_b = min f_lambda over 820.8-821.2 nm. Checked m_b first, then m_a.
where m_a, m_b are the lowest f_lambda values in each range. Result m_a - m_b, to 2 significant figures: -1.1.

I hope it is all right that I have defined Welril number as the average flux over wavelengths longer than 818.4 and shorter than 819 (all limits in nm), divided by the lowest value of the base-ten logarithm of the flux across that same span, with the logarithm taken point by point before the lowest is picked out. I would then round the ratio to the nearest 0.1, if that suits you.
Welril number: 10.2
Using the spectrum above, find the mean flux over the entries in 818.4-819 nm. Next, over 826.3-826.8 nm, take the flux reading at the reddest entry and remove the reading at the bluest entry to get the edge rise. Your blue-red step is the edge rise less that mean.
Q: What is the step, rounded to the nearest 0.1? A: -10.7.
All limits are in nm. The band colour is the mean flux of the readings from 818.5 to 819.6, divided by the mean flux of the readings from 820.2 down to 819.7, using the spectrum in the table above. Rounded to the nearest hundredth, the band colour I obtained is 1.05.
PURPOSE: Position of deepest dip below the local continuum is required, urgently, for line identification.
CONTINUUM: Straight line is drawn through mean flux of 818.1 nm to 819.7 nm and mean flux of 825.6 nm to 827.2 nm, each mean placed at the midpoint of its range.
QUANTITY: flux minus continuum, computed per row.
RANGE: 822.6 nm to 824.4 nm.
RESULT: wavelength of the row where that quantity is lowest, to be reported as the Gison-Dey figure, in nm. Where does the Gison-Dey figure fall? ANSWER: 824.30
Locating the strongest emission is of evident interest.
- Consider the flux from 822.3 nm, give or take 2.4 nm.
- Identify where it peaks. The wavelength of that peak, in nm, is 824.60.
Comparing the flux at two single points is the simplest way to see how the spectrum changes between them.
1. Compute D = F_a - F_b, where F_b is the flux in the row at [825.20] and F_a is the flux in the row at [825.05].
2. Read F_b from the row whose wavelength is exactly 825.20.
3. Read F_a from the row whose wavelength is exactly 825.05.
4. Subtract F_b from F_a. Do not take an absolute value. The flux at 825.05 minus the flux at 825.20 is -1.0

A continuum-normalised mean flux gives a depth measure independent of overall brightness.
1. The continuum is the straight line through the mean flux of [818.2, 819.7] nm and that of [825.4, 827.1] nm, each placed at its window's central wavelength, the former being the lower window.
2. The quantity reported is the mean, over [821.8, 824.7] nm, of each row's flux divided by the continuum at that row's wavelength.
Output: 1.08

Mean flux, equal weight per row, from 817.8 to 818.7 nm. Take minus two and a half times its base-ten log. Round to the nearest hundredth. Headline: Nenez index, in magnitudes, -2.52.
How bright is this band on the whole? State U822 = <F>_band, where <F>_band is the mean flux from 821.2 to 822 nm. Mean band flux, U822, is 9.0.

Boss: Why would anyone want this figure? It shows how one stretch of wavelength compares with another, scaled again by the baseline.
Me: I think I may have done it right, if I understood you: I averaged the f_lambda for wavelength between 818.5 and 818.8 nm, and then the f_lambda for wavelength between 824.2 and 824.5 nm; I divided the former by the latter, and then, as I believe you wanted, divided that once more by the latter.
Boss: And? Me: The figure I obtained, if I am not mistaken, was 0.111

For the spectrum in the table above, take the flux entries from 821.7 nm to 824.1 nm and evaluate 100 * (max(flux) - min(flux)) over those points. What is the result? 399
